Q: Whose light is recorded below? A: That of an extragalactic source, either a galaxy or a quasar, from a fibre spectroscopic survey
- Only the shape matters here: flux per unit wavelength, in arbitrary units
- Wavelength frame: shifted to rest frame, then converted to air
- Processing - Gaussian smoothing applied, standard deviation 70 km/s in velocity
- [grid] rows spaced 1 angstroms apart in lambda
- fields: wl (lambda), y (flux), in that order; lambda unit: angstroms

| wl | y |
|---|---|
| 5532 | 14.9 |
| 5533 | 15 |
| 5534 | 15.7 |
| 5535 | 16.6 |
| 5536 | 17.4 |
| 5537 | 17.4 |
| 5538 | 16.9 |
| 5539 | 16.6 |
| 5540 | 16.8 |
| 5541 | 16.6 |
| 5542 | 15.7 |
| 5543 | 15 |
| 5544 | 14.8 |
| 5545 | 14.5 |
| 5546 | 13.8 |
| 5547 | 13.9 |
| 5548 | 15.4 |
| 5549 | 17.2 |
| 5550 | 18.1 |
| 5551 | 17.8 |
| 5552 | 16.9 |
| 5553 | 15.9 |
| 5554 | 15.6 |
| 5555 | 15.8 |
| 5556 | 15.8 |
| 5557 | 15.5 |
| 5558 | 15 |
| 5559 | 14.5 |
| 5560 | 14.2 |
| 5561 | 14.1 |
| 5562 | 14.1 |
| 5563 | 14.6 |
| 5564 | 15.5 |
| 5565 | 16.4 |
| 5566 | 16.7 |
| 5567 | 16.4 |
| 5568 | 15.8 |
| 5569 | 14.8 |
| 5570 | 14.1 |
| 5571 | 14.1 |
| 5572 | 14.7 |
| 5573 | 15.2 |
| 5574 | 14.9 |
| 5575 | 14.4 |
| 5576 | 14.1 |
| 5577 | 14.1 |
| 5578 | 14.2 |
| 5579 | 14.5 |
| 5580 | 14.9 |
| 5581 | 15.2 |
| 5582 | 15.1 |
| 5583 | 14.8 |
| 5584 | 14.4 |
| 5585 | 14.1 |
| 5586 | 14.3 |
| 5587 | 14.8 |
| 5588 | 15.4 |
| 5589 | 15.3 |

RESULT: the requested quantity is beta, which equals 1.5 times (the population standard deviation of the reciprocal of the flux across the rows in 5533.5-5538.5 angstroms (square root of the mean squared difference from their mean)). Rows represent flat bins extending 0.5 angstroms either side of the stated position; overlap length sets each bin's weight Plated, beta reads 0.0034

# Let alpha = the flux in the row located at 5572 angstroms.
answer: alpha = 14.7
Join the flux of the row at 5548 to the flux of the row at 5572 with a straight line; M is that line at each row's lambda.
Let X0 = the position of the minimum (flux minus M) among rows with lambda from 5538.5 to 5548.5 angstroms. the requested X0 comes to 5546 angstroms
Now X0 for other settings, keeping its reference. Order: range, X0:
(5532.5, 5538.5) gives 5533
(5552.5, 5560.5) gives 5560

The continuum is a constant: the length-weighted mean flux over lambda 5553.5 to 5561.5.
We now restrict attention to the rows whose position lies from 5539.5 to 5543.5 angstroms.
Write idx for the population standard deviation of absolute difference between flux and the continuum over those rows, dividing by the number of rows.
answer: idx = 0.68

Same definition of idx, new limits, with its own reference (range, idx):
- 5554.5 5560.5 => 0.26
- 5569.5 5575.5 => 0.34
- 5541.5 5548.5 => 0.42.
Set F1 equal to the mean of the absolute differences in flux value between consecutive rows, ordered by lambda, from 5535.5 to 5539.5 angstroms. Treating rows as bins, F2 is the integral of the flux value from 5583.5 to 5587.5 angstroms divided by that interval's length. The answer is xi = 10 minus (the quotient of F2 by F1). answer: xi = -44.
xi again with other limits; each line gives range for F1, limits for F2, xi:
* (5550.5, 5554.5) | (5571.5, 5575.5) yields -10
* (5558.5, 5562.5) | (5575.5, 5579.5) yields -97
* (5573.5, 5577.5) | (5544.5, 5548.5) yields -44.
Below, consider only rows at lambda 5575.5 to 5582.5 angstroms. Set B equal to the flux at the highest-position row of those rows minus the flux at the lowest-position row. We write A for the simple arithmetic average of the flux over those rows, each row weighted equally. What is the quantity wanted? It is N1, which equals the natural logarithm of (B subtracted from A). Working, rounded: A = 14.6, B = 1.0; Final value 2.61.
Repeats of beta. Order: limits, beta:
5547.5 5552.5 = 0.0051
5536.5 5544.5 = 0.0052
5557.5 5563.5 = 0.0023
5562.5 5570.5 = 0.0057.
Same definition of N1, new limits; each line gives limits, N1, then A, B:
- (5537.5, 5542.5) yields 2.87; 16.5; -1.2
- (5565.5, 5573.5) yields 2.82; 15.2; -1.5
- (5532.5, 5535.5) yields 2.65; 15.8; 1.6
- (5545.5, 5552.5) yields 2.57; 16.2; 3.1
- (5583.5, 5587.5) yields 2.64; 14.4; 0.4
